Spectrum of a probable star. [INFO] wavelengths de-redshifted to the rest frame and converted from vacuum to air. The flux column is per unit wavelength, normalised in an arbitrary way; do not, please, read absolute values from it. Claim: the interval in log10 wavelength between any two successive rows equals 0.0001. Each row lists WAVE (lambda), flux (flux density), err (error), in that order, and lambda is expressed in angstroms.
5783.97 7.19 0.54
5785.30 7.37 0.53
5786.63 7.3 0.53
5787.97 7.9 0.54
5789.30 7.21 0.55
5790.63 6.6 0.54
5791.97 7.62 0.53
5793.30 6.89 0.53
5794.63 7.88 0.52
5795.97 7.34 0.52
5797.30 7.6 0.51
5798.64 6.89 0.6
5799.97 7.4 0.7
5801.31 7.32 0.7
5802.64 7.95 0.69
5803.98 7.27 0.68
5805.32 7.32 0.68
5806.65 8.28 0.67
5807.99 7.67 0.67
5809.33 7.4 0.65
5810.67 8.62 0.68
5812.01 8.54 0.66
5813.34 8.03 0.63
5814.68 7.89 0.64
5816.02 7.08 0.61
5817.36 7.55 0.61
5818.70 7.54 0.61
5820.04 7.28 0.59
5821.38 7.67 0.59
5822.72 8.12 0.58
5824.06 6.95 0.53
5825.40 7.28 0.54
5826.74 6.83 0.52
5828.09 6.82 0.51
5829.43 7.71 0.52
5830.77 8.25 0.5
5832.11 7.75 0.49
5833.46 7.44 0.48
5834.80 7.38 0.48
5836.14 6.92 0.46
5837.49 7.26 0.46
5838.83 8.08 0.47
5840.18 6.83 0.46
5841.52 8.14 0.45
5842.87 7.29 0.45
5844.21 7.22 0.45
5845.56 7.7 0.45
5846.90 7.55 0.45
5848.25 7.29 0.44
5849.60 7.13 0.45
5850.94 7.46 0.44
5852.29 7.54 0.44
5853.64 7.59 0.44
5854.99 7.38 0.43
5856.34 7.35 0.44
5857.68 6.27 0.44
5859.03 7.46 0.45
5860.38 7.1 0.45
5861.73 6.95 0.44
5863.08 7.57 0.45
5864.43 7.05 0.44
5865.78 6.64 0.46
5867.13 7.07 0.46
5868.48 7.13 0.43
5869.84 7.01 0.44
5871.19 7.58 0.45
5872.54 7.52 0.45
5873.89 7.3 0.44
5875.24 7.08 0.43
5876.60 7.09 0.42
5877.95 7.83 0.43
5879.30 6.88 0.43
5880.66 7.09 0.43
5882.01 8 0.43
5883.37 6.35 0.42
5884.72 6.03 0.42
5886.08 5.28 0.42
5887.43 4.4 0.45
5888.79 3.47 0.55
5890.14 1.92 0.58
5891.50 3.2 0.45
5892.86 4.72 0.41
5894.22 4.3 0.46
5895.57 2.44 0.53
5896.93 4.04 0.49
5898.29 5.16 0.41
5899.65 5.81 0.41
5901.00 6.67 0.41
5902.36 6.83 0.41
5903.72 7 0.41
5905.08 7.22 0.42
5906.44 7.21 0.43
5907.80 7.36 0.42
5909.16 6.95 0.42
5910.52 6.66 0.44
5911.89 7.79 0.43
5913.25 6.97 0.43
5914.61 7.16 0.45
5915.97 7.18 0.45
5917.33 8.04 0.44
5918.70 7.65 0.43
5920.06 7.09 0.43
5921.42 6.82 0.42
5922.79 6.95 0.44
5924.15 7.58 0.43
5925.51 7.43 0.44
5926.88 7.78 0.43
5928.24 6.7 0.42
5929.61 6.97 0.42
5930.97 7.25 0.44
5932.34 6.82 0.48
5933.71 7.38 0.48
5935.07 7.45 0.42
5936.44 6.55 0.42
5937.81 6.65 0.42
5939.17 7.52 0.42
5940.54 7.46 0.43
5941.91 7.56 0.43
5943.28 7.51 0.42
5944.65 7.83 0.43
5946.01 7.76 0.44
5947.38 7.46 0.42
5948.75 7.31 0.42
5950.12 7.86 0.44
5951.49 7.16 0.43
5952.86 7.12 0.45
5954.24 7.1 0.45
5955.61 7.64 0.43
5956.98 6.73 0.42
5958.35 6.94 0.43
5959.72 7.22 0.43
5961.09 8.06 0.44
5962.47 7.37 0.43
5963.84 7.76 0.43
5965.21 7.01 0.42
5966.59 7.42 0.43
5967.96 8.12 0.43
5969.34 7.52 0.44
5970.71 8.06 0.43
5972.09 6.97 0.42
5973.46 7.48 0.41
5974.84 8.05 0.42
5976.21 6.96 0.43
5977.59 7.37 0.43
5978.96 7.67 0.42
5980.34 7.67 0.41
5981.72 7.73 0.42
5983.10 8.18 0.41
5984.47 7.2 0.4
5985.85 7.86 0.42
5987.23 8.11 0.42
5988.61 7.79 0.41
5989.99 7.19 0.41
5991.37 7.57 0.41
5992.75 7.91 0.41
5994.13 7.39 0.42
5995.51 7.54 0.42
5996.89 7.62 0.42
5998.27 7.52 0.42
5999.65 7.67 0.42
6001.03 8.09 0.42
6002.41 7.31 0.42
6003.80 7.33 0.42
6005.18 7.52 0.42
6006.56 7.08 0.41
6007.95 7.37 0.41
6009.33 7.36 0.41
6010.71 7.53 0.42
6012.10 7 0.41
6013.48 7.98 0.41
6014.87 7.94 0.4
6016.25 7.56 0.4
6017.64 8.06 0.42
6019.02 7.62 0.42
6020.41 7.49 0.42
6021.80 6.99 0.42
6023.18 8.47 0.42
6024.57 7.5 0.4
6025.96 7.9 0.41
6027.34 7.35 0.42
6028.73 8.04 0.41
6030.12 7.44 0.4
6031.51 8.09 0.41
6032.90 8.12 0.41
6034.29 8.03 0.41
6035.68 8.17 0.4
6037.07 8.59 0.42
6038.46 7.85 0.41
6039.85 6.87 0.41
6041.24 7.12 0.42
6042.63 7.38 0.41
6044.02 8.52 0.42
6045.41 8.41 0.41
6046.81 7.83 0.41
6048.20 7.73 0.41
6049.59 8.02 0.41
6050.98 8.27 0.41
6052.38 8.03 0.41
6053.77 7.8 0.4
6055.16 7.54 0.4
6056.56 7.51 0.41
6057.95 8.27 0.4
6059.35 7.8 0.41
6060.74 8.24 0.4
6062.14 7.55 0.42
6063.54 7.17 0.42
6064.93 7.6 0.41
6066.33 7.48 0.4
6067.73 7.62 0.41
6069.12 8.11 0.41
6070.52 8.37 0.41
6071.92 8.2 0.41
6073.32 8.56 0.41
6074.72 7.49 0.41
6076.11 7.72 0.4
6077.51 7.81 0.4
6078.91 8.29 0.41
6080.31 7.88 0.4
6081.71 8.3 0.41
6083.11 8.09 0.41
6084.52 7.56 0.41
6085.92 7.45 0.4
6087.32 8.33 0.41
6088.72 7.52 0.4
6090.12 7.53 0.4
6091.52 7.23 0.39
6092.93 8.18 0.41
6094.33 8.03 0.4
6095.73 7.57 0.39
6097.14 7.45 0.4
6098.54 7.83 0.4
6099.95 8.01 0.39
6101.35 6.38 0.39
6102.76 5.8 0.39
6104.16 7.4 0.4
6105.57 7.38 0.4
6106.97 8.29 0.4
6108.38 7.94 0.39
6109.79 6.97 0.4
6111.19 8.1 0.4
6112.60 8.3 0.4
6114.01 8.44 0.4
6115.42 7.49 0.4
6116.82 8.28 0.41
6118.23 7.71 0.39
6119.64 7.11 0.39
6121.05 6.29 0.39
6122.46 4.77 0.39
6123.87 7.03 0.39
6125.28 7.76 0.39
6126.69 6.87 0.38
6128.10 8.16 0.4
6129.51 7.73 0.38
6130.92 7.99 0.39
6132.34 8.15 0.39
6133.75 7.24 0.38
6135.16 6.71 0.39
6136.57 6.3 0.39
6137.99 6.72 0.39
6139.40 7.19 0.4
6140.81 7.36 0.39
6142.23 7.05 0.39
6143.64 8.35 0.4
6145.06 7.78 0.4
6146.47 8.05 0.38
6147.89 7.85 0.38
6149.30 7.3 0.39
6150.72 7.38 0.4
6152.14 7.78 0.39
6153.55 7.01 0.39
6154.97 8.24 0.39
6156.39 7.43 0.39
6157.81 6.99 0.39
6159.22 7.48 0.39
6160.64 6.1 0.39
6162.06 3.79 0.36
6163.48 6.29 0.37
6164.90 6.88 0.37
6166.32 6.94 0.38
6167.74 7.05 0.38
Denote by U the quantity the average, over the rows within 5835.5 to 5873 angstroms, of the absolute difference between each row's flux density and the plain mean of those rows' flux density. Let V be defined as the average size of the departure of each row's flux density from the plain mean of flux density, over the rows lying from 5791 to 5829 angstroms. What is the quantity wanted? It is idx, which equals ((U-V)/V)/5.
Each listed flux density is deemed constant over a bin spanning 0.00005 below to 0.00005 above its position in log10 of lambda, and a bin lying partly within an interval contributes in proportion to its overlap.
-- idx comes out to -0.05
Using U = 0.30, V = 0.39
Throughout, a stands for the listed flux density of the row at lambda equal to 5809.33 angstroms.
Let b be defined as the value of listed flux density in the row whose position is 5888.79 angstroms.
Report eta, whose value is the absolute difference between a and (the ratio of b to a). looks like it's 6.93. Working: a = 7.4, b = 3.47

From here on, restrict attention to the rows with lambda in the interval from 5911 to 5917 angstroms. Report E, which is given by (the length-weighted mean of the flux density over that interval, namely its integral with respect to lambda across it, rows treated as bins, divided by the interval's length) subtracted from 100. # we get 92.7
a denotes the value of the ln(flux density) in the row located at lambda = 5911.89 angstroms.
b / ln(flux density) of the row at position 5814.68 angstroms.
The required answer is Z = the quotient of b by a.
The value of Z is 1.01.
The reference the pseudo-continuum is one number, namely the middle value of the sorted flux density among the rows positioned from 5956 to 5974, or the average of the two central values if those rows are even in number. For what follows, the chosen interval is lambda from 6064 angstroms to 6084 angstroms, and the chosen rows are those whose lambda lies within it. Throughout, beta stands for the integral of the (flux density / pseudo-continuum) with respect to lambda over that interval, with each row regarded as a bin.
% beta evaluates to 21 angstroms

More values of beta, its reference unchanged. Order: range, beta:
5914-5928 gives 14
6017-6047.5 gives 32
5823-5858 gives 35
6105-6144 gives 39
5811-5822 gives 11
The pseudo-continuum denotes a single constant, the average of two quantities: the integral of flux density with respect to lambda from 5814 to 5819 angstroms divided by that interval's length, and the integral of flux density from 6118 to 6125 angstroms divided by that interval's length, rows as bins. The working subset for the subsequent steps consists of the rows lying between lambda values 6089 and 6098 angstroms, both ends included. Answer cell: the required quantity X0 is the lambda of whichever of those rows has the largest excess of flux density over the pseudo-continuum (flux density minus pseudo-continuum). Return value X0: 6092.93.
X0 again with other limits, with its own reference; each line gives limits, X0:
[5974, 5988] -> 5983.10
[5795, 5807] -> 5806.65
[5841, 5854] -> 5841.52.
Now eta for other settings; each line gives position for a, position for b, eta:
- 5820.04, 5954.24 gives 6.30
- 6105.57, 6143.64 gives 6.25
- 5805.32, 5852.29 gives 6.29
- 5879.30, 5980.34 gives 5.77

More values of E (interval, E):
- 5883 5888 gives 94.5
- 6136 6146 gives 92.7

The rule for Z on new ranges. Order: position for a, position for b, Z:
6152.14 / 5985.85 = 1.00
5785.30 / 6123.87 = 0.98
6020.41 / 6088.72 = 1.00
